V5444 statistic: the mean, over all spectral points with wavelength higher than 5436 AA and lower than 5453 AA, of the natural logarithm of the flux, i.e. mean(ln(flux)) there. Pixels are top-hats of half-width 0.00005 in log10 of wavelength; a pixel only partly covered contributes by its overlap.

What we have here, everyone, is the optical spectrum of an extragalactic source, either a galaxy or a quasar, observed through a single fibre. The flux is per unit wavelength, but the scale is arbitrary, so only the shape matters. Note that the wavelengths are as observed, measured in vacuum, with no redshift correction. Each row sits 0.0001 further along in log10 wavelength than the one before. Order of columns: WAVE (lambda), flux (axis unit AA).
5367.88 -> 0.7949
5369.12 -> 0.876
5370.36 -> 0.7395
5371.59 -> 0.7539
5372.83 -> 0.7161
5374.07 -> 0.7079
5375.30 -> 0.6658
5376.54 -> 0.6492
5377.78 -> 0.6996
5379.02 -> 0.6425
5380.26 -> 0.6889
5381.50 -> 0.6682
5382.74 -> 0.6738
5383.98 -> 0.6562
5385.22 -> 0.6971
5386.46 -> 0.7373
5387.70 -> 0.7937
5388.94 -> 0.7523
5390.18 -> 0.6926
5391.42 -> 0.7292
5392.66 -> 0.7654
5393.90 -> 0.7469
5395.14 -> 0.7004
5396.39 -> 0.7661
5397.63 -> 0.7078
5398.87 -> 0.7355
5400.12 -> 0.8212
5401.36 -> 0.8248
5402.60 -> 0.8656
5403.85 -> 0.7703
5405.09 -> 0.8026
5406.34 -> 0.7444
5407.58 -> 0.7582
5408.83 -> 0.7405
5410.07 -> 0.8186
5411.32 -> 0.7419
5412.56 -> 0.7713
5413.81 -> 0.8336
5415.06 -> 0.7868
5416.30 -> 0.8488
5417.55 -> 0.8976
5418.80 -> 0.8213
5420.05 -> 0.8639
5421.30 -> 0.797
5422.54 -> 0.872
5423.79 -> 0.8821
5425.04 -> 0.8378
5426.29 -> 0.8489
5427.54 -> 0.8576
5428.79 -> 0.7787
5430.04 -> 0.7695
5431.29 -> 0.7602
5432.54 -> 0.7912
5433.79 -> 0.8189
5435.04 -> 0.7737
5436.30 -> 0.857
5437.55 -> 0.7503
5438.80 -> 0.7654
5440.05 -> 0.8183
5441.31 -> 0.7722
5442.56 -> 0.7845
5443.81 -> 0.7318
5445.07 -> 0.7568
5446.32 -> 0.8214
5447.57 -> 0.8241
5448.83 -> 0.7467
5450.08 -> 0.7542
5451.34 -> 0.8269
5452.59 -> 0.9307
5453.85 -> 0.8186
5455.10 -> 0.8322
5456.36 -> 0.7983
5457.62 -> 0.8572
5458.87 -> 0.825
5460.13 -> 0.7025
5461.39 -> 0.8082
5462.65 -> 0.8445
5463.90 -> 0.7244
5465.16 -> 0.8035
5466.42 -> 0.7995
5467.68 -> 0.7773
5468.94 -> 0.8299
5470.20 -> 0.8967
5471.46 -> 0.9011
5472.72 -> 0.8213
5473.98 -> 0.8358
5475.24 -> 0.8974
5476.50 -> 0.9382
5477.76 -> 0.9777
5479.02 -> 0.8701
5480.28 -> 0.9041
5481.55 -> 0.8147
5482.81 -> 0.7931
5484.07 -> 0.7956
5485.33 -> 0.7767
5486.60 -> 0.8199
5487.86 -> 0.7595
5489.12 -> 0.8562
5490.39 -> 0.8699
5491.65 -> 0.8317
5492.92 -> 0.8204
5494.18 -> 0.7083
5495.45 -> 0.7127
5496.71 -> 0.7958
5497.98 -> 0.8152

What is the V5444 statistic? -0.23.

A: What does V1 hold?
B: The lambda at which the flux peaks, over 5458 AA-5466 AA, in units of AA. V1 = 5462.65 AA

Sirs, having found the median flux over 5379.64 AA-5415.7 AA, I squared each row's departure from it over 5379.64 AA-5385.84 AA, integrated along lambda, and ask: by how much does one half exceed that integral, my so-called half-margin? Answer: 0.468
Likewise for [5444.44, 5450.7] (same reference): 0.485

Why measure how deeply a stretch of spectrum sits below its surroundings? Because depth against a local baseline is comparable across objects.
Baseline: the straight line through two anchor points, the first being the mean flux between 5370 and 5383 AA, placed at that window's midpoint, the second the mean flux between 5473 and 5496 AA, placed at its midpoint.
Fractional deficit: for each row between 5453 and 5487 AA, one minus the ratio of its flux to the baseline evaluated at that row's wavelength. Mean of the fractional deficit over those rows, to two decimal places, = -0.02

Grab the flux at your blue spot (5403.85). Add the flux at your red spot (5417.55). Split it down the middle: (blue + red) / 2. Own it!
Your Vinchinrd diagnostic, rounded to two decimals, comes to 0.83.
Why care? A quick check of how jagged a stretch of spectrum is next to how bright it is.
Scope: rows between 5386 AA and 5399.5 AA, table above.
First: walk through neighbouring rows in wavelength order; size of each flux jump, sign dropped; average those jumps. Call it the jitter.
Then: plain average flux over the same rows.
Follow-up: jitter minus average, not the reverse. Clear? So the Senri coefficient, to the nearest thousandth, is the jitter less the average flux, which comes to -0.694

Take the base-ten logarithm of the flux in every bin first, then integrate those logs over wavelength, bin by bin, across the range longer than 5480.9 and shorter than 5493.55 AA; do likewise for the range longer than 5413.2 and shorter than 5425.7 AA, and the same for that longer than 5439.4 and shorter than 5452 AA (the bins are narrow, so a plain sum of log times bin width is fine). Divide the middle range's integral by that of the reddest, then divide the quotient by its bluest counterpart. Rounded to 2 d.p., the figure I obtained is -1.27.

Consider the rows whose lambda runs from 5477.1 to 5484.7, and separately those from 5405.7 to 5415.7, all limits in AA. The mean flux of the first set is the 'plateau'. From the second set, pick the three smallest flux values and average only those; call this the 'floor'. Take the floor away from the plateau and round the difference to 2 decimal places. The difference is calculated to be 0.12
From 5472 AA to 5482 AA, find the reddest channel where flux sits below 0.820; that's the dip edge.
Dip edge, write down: 5481.55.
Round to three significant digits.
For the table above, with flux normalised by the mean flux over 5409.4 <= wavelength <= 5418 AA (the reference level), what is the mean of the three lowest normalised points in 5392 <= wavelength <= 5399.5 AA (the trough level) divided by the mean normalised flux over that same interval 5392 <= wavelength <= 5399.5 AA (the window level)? 0.970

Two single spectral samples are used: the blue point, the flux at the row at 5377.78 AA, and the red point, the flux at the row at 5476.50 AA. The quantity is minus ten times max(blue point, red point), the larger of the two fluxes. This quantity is -9.4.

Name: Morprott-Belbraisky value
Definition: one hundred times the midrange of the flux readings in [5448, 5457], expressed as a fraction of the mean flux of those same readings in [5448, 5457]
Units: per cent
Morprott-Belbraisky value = 102.9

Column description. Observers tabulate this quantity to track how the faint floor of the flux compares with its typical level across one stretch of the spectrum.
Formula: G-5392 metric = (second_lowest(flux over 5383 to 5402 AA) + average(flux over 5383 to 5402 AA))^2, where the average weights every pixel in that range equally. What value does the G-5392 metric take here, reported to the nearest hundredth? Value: 2.06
